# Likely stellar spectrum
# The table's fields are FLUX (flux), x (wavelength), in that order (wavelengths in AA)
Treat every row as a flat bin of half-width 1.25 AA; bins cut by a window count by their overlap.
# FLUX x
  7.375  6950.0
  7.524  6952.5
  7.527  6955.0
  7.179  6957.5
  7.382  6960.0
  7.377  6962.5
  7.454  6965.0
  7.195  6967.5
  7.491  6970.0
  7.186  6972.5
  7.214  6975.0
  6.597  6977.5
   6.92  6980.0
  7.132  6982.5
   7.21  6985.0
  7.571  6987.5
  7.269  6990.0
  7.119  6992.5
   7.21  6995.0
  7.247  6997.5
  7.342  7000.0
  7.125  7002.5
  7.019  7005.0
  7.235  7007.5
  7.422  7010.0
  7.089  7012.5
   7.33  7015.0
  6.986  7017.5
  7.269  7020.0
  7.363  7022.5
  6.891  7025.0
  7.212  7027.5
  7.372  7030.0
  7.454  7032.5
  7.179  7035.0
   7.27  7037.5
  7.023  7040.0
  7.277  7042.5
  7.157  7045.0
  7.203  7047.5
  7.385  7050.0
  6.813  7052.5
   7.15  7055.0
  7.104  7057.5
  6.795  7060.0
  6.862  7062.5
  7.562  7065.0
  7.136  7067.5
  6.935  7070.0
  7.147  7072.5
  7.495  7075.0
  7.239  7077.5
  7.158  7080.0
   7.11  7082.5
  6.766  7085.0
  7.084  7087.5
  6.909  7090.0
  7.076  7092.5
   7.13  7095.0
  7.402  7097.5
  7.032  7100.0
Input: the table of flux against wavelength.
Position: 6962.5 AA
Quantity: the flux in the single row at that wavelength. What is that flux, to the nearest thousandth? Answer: 7.377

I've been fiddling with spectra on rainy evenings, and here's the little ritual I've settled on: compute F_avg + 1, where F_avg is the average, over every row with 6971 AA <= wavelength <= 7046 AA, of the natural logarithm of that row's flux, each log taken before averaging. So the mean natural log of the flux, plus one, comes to 2.972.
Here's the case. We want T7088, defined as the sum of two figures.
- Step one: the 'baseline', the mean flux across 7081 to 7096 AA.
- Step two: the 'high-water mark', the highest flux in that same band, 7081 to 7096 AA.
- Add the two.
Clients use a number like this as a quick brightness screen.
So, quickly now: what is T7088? 14.1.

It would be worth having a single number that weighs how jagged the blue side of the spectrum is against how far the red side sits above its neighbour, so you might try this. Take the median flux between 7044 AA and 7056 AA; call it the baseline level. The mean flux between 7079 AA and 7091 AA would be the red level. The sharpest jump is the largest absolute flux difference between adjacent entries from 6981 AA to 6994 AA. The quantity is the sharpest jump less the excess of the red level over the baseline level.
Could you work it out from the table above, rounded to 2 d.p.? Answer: 0.51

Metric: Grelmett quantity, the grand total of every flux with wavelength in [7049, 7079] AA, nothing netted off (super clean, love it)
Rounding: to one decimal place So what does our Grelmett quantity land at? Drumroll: 85.6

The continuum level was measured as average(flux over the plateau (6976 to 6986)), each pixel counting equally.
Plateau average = 6.96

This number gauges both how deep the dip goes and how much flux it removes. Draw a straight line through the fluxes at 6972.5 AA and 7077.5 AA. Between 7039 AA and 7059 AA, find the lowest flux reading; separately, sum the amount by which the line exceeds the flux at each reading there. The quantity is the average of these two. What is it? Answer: 3.75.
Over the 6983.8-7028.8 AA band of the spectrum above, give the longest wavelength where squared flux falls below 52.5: 7027.5 AA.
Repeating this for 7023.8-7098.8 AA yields 7095.0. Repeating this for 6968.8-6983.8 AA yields 6982.5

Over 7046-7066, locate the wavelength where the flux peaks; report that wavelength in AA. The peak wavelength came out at 7065.0 AA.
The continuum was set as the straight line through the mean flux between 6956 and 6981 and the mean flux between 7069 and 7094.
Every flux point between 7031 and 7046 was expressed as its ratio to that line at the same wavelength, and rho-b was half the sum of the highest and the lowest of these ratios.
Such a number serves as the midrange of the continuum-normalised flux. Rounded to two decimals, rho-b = 1.01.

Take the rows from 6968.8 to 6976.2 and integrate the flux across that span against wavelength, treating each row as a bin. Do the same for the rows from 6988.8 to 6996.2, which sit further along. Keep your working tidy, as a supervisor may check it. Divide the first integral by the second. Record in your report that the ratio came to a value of 1.01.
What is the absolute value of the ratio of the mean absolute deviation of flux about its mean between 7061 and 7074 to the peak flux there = 0.0243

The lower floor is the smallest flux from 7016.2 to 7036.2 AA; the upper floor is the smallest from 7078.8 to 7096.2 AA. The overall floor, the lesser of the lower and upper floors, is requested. 6.77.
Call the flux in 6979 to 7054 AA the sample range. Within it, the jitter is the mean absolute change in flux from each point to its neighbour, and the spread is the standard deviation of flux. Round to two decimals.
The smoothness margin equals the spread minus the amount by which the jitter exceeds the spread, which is 0.13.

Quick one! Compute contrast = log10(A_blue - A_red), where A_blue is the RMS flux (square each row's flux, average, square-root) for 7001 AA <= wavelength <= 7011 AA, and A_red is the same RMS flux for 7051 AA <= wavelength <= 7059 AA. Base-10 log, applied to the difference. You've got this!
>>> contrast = -0.75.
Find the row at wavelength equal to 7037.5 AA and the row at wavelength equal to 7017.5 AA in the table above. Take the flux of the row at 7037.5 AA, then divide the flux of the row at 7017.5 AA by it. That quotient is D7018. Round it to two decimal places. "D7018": 0.96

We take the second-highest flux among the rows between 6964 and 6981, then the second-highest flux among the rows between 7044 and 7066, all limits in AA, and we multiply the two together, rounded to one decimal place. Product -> 55.0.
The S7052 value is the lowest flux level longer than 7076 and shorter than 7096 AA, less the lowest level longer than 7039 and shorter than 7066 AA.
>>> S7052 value -0.03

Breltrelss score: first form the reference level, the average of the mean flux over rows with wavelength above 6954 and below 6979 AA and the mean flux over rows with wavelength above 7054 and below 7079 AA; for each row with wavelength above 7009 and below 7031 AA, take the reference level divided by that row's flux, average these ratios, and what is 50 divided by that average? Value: 50.06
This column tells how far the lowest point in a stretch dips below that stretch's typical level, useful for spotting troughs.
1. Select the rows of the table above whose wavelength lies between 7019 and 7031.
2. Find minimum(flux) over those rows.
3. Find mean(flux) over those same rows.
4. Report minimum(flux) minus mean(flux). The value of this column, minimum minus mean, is -0.33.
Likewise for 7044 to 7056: -0.33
